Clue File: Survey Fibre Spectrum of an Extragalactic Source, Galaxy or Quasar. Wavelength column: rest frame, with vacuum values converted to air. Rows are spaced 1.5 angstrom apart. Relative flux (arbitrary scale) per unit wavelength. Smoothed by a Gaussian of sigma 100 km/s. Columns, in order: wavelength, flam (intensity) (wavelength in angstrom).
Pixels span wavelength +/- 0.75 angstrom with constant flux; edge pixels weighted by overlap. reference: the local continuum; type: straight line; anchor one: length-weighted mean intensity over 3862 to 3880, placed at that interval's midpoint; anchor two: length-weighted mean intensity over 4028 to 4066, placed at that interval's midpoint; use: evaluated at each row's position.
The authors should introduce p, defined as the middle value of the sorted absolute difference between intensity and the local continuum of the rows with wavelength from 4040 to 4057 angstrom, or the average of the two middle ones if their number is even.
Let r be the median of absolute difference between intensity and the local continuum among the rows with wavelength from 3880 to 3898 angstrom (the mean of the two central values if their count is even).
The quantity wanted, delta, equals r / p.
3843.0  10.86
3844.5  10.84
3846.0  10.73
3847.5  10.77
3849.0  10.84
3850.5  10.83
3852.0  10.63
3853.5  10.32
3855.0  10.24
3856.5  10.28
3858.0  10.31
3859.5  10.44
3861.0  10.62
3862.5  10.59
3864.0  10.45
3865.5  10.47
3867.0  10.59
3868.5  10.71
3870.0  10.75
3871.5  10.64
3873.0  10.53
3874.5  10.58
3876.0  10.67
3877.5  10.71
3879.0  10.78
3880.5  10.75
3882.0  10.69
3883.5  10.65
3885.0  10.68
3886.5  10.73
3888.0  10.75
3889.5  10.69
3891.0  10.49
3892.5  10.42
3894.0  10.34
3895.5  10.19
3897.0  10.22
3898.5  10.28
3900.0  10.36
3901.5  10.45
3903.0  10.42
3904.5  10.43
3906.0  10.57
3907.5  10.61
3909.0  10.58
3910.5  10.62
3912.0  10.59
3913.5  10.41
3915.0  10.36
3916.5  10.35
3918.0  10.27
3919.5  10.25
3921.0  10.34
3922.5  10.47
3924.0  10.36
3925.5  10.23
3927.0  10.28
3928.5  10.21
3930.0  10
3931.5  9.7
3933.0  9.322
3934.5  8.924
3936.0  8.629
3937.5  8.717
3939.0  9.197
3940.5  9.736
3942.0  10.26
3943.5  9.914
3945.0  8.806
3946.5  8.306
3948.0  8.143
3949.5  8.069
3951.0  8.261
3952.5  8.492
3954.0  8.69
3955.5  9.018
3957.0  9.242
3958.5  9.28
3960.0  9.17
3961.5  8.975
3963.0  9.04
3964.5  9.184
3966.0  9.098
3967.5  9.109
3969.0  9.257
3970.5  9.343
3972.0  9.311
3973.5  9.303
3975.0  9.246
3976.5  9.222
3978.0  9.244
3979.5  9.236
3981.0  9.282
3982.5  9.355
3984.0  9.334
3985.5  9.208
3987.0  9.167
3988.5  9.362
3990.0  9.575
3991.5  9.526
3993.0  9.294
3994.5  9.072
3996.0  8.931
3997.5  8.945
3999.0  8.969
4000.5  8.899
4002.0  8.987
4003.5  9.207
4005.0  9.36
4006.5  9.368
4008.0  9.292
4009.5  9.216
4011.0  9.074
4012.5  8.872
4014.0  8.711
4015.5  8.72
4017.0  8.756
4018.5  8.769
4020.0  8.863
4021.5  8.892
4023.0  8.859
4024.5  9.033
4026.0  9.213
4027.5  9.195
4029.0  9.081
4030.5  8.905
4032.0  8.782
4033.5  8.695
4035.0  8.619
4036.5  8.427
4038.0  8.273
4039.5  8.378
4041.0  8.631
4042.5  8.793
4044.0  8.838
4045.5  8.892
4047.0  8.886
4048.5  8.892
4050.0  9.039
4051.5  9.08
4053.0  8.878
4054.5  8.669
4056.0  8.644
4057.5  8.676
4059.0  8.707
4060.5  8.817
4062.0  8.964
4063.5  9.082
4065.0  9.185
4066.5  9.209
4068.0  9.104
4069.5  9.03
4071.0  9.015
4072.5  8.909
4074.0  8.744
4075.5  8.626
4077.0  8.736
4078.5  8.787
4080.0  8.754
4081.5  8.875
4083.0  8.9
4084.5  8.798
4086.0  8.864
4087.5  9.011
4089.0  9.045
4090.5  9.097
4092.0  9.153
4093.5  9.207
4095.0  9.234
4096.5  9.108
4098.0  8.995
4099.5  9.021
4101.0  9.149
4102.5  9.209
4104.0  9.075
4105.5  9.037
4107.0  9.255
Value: 2.1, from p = 0.09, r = 0.18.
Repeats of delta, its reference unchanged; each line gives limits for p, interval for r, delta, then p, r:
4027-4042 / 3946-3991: 1.7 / 0.24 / 0.39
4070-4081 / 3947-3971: 2.0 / 0.30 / 0.59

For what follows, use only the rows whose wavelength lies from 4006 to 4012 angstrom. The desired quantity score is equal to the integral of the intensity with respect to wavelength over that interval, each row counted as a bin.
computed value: 55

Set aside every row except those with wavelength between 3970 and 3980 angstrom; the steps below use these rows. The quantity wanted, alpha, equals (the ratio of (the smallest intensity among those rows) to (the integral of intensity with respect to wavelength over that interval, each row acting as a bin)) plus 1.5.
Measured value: 1.60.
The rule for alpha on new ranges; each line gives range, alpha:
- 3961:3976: 1.57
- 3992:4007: 1.57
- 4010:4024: 1.57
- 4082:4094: 1.58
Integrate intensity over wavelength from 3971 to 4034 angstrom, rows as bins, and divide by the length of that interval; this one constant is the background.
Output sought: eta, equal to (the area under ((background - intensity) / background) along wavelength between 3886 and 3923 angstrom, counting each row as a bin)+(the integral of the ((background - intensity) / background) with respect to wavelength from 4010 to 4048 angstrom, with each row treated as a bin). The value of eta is -4.2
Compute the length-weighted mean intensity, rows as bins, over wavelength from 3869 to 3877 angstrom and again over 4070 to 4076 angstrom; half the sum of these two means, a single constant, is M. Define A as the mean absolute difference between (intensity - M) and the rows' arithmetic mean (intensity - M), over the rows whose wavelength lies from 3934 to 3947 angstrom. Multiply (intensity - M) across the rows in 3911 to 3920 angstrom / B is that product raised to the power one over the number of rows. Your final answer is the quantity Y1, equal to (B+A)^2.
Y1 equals 1.36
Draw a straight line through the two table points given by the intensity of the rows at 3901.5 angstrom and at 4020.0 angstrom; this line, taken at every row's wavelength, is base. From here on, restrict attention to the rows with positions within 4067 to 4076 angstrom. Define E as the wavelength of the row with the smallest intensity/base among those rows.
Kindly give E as 4075.5 angstrom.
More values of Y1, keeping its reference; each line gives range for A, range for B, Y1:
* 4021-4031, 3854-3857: 0.41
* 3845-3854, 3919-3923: 0.56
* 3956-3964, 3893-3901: 0.41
